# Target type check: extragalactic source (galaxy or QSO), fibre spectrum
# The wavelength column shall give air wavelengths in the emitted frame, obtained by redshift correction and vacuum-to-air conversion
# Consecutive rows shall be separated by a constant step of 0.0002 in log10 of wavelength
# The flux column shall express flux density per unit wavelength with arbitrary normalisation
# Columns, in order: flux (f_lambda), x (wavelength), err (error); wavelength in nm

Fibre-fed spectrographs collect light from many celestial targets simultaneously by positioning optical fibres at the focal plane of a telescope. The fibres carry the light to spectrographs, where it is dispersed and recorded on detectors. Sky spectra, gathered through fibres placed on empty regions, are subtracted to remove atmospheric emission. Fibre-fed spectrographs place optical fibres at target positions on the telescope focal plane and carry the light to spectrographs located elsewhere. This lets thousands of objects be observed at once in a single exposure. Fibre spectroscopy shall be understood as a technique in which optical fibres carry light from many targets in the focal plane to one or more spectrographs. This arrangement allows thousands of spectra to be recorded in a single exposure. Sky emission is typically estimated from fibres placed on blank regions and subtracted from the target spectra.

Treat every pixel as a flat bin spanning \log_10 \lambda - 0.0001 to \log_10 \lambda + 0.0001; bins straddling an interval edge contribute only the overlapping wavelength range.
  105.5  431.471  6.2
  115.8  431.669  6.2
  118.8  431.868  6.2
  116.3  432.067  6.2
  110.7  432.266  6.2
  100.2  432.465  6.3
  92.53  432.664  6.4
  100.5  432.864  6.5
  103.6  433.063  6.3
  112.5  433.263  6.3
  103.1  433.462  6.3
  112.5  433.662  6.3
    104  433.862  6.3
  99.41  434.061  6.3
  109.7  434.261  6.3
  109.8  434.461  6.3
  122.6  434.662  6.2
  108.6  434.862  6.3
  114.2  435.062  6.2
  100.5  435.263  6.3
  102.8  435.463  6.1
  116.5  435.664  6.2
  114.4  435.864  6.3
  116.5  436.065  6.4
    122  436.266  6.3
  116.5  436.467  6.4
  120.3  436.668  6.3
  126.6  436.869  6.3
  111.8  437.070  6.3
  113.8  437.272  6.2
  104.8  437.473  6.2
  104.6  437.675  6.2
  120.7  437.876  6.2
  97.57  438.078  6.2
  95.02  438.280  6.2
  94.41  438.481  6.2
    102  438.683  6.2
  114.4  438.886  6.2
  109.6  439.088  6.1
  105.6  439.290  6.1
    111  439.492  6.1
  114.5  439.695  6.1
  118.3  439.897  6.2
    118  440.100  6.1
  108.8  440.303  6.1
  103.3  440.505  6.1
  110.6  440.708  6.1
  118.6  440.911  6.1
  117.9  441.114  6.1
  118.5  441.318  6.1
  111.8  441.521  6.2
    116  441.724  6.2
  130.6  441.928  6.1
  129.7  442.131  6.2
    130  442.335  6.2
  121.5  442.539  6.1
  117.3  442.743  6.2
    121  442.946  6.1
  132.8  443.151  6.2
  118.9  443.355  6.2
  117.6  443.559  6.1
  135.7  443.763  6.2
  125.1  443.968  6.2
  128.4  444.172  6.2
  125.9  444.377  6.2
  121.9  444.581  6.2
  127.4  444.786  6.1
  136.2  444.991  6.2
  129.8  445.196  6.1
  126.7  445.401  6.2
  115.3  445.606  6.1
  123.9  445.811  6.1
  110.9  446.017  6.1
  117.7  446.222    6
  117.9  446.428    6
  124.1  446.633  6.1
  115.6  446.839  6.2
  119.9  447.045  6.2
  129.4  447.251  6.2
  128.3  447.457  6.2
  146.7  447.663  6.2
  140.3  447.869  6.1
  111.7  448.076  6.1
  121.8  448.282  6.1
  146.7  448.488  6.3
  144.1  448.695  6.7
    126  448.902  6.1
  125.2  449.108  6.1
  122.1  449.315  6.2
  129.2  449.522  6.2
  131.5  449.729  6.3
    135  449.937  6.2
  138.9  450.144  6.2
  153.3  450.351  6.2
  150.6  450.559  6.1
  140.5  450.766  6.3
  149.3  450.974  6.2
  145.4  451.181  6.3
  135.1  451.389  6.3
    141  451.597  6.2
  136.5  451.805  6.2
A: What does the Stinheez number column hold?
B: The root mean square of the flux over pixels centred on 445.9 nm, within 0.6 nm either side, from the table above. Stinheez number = 119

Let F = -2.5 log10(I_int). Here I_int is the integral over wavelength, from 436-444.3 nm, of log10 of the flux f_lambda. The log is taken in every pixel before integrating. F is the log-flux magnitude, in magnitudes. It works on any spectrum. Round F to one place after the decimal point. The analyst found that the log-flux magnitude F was -3.1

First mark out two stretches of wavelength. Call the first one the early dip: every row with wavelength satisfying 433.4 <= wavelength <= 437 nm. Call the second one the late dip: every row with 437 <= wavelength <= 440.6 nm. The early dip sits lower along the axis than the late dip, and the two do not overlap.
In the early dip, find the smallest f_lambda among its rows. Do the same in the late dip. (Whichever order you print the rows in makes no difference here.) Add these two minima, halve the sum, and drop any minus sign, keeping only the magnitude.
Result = 97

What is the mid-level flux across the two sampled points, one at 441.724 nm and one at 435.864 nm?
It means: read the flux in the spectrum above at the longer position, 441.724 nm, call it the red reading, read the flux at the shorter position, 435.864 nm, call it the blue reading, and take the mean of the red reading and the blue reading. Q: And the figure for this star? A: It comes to 115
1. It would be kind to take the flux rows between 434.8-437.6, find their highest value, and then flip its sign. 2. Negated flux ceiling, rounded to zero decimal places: -127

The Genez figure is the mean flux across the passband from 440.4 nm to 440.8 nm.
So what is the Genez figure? 107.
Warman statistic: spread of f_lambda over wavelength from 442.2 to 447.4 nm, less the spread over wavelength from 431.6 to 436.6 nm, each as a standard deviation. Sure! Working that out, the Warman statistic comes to -1.3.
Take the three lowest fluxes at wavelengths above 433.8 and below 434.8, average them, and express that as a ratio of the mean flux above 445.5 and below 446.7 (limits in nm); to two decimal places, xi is 0.88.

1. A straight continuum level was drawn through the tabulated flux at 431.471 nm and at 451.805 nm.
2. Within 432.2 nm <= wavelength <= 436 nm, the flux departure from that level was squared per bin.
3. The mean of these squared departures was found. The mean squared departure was 49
